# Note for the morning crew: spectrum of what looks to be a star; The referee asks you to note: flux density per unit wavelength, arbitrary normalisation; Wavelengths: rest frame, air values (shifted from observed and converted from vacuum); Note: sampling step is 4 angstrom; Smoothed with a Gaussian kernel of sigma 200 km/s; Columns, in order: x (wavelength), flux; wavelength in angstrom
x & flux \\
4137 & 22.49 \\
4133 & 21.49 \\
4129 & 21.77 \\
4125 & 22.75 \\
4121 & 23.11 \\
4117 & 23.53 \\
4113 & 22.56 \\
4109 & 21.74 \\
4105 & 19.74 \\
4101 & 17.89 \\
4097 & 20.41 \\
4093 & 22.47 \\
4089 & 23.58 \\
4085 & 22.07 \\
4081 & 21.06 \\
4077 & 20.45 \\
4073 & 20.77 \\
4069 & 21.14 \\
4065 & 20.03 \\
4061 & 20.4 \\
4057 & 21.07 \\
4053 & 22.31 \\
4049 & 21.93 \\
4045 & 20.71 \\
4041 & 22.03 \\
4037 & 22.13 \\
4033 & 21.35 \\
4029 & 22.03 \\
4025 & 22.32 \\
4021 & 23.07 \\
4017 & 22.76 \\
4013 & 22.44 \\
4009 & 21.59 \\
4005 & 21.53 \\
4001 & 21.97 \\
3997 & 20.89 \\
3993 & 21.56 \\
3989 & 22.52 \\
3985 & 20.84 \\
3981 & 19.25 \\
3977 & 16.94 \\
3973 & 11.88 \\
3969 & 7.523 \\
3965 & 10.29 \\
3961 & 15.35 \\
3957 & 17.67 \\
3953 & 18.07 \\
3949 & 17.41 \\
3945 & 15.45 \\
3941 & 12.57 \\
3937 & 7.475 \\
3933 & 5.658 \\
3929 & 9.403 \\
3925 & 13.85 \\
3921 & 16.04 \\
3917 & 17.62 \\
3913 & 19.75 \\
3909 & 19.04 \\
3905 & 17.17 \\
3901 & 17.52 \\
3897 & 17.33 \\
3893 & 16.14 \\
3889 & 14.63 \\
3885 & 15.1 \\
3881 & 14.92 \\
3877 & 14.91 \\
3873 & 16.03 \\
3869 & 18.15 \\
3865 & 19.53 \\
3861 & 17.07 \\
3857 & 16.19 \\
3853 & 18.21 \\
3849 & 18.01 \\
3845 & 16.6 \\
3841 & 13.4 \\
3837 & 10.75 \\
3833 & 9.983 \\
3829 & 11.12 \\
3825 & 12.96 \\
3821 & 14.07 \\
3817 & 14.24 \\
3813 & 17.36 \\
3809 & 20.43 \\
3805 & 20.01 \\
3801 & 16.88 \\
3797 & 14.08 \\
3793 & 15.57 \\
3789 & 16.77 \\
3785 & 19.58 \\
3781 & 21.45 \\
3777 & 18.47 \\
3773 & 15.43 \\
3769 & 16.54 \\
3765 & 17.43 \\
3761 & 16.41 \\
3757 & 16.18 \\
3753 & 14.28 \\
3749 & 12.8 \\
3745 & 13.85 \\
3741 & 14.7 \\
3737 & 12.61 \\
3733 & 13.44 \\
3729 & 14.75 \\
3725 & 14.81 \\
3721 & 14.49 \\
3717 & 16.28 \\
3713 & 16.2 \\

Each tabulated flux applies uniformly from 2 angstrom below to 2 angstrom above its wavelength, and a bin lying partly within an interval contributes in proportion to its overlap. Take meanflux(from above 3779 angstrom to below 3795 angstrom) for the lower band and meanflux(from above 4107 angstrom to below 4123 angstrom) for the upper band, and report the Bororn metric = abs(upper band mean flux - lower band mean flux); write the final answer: 4.4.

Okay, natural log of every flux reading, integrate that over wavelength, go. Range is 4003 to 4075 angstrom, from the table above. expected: 221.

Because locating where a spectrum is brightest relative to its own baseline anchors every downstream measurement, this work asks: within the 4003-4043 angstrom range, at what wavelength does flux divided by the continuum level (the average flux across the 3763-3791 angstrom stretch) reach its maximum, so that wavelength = 4021 angstrom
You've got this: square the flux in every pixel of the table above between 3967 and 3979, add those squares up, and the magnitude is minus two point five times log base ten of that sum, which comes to -6.7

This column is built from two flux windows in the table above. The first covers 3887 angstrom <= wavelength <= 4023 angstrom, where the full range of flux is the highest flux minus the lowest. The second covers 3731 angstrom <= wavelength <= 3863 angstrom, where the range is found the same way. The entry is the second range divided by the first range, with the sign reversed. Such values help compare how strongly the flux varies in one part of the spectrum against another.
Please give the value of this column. -0.7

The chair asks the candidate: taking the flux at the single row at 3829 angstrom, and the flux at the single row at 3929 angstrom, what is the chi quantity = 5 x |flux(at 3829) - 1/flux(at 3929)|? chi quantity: 55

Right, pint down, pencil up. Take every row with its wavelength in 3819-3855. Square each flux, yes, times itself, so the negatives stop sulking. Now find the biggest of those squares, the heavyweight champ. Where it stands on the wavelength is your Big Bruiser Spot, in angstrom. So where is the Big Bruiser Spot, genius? 3853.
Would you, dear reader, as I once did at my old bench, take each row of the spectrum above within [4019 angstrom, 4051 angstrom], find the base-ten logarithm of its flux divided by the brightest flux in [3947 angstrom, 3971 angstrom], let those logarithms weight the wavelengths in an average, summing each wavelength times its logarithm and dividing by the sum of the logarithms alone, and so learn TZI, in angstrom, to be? 4034.1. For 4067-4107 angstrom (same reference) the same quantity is 4085.1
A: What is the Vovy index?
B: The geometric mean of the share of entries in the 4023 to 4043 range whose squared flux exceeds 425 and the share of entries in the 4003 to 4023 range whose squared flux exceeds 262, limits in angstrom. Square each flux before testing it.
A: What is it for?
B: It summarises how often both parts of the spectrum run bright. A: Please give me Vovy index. 1.0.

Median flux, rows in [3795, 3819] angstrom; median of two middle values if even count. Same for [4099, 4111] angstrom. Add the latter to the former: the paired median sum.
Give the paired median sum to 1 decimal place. 36.9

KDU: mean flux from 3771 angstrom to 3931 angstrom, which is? 16.1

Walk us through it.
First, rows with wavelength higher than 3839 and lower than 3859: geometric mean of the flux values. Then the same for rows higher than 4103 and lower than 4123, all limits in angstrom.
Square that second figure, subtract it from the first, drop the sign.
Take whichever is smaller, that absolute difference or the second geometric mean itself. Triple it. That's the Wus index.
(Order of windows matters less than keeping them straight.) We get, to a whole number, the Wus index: 66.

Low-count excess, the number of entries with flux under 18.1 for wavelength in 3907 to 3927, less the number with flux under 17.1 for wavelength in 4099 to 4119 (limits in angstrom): 3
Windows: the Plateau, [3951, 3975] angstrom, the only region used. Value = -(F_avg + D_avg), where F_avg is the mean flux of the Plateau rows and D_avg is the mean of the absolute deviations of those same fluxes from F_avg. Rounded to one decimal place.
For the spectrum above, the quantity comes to -17.0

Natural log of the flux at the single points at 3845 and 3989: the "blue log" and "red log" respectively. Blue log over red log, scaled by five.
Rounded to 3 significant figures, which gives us 4.51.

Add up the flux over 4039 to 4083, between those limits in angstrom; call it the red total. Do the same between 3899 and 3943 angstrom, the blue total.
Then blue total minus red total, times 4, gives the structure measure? -303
